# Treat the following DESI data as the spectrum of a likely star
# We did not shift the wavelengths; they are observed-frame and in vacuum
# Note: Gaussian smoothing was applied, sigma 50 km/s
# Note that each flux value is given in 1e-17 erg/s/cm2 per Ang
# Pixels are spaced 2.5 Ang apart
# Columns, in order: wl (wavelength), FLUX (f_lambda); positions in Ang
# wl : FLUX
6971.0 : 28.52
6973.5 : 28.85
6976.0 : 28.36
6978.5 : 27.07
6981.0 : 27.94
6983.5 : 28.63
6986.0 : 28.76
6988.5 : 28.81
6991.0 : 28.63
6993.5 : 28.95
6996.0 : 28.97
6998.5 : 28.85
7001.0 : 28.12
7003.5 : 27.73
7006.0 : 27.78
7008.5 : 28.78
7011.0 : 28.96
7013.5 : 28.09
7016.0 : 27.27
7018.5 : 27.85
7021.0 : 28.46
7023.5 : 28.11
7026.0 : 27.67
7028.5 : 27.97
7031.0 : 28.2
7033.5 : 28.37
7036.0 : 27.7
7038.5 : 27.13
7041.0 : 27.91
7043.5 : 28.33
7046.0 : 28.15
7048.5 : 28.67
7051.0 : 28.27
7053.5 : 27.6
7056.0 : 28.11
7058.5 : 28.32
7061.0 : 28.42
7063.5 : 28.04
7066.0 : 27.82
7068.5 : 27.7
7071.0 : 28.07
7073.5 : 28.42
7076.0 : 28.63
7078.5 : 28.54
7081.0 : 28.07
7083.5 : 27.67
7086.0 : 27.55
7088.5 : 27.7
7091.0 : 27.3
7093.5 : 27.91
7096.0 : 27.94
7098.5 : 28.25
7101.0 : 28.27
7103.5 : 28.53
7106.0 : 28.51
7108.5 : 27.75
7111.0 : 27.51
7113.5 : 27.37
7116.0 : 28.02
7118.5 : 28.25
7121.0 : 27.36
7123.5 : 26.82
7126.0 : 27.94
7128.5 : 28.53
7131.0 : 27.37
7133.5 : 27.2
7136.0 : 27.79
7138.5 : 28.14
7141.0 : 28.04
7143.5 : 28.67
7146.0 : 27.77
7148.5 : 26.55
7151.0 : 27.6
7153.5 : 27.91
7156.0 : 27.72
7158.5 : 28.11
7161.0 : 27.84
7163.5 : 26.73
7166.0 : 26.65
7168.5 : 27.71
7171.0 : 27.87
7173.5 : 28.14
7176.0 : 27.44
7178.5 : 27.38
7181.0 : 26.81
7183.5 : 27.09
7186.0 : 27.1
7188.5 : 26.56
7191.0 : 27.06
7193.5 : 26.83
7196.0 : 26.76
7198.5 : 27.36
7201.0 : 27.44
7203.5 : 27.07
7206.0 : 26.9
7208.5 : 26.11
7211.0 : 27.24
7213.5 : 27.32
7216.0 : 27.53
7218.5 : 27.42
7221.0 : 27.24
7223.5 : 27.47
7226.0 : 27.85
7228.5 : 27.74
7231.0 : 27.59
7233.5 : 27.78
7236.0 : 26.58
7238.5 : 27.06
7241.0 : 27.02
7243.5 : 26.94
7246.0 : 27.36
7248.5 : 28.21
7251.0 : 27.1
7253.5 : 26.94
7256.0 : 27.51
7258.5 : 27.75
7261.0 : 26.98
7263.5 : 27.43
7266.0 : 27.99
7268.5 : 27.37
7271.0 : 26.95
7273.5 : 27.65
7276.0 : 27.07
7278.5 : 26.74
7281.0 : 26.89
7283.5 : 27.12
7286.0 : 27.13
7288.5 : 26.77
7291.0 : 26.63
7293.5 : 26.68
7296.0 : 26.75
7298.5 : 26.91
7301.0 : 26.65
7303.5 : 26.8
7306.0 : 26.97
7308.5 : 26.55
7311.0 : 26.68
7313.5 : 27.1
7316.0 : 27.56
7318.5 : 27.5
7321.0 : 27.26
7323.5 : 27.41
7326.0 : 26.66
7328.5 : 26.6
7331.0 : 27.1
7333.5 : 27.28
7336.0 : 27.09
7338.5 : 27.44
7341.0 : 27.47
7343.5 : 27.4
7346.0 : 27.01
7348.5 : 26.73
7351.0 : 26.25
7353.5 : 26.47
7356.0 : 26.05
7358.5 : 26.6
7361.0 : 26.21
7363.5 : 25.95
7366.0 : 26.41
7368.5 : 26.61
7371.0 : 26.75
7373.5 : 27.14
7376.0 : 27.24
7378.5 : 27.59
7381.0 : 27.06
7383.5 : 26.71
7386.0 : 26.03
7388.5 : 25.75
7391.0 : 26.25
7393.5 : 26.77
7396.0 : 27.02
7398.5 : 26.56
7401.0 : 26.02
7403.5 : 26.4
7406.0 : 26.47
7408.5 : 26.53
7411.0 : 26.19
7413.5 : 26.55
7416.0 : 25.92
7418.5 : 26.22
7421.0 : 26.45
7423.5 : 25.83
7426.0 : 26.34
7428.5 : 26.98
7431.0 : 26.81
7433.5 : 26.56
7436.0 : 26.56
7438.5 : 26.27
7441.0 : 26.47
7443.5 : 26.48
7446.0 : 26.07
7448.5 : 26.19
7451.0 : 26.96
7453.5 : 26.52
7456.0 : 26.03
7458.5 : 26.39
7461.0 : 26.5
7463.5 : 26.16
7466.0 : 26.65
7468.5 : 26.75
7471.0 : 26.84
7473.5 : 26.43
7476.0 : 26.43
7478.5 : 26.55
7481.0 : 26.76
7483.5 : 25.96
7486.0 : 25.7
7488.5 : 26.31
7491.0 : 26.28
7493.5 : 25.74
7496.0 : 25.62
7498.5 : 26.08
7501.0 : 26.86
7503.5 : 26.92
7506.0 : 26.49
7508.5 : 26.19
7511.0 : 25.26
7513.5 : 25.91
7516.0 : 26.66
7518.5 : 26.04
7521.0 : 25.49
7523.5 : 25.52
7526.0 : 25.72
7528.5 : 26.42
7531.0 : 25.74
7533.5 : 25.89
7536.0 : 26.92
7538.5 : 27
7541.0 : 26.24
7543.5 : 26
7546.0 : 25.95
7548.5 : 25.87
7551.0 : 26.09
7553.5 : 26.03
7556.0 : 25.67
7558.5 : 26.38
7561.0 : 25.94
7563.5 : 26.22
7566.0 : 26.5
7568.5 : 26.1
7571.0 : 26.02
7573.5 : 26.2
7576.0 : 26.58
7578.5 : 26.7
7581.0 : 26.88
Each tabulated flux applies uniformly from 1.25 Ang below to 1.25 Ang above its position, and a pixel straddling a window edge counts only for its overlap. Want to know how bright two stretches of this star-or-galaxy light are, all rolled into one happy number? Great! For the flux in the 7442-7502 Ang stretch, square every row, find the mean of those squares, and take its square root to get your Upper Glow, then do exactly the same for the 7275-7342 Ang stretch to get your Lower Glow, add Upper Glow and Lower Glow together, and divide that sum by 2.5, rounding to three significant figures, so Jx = 21.3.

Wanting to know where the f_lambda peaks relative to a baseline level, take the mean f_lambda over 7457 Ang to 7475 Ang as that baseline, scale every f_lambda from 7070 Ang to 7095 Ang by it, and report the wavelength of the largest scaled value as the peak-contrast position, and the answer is 7076.0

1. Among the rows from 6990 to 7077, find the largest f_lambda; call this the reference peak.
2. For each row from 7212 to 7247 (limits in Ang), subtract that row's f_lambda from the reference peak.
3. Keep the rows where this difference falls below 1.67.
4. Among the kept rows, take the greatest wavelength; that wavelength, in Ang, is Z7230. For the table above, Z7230 7246.0 Ang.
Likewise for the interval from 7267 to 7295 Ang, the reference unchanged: 7273.5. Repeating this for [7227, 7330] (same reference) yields 7323.5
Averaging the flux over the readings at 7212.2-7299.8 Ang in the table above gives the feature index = 27.2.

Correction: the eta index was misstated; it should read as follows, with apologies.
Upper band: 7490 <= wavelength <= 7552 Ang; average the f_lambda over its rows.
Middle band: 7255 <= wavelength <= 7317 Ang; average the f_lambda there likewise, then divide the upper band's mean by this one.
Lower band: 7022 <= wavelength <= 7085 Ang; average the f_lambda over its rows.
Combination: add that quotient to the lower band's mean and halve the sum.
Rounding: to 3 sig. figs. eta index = 14.5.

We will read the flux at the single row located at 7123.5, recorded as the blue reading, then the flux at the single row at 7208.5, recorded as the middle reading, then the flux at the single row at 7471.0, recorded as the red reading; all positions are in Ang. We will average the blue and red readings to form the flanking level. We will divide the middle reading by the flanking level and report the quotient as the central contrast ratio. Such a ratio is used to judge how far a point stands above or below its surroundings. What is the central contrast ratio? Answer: 0.97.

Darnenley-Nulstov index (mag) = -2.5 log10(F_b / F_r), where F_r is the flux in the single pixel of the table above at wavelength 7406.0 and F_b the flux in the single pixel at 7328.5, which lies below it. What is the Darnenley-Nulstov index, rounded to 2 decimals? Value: -0.01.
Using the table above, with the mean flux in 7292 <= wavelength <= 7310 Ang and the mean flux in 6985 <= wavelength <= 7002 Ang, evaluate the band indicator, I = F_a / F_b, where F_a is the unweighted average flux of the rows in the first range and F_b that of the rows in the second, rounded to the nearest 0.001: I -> 0.931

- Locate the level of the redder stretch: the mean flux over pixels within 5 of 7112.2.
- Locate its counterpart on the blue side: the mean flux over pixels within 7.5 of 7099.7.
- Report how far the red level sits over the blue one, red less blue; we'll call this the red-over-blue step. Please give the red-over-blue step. -0.6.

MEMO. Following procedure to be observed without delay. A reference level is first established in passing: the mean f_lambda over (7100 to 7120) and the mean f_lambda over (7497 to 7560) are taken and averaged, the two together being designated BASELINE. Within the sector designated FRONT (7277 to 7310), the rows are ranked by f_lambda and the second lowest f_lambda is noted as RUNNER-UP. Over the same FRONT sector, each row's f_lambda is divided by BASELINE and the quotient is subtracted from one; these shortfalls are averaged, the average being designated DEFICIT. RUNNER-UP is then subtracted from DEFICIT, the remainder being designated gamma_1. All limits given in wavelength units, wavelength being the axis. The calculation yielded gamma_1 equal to -26.6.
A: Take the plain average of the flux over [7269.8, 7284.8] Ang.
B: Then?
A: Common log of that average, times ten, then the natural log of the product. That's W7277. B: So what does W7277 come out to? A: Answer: 2.66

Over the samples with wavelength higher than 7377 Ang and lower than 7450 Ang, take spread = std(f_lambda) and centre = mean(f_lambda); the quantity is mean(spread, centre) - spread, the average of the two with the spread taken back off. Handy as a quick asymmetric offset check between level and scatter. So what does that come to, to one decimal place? 13.0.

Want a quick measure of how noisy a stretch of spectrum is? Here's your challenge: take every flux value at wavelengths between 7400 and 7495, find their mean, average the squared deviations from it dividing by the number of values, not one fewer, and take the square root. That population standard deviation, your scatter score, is 0.31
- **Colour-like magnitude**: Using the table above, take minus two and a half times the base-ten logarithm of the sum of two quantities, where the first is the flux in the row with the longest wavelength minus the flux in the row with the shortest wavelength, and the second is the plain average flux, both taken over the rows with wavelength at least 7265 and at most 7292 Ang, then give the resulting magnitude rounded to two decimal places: -3.53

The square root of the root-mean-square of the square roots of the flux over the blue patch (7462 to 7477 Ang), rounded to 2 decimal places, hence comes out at 2.27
